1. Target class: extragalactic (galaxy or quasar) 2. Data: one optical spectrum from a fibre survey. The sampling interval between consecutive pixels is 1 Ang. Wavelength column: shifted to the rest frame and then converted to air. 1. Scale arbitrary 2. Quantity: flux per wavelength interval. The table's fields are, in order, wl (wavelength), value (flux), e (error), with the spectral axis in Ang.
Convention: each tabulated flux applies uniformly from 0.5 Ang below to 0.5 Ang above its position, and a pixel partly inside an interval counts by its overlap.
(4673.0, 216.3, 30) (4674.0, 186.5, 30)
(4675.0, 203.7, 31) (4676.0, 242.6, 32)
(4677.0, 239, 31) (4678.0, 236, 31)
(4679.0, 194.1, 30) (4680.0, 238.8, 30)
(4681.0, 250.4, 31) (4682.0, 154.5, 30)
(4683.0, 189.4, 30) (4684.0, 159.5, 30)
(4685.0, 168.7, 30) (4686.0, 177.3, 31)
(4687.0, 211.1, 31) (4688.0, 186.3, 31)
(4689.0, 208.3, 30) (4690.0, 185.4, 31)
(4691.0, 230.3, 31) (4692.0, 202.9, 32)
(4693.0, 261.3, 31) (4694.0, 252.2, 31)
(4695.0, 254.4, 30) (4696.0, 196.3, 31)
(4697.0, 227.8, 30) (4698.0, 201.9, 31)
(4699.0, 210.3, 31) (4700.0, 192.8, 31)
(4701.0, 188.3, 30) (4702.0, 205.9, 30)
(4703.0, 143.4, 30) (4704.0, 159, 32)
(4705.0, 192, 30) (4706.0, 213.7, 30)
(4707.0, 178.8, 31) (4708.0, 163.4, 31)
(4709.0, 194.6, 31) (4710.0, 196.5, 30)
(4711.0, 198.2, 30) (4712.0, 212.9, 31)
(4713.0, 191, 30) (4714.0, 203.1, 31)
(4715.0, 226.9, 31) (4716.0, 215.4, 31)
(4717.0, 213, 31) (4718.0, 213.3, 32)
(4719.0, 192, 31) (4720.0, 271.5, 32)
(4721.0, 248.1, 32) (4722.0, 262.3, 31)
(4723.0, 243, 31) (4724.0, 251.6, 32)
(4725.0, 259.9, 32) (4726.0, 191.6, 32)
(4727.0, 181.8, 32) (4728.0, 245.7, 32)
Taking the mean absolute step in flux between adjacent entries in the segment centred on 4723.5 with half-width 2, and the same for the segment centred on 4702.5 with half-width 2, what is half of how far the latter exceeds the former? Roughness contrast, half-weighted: 10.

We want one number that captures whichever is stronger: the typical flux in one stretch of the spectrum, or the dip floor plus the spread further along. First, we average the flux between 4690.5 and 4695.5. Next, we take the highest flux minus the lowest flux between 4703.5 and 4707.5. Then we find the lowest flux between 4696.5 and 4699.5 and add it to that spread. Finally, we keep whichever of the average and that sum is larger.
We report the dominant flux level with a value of 257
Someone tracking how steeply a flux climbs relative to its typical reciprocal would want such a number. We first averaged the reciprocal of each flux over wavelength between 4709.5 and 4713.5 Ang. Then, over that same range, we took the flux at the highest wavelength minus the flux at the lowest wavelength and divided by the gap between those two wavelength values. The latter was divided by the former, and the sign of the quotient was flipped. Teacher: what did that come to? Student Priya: 365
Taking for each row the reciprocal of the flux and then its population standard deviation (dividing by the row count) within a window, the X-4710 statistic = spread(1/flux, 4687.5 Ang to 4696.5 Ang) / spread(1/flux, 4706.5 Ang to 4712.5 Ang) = 1.3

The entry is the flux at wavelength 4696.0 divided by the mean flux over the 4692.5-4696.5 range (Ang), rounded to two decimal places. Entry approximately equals 0.81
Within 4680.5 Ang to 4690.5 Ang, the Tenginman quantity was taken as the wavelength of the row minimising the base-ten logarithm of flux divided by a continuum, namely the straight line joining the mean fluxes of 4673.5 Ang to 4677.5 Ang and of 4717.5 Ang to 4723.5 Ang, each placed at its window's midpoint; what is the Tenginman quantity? 4682.0 Ang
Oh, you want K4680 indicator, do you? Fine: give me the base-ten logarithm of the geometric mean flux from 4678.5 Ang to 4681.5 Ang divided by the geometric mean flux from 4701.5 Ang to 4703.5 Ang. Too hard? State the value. 0.12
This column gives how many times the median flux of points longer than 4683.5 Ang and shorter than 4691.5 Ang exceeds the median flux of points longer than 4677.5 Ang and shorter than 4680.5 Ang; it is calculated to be 0.79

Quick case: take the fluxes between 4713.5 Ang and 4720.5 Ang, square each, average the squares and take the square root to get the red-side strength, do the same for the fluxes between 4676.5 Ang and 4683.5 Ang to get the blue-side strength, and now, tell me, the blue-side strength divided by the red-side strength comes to 0.98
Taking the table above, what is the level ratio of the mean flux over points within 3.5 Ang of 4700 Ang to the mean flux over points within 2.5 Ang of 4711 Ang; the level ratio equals 0.99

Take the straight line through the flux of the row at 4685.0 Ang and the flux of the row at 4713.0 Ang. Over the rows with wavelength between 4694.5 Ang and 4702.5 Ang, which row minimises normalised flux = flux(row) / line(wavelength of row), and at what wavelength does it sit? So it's 4701.0 Ang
